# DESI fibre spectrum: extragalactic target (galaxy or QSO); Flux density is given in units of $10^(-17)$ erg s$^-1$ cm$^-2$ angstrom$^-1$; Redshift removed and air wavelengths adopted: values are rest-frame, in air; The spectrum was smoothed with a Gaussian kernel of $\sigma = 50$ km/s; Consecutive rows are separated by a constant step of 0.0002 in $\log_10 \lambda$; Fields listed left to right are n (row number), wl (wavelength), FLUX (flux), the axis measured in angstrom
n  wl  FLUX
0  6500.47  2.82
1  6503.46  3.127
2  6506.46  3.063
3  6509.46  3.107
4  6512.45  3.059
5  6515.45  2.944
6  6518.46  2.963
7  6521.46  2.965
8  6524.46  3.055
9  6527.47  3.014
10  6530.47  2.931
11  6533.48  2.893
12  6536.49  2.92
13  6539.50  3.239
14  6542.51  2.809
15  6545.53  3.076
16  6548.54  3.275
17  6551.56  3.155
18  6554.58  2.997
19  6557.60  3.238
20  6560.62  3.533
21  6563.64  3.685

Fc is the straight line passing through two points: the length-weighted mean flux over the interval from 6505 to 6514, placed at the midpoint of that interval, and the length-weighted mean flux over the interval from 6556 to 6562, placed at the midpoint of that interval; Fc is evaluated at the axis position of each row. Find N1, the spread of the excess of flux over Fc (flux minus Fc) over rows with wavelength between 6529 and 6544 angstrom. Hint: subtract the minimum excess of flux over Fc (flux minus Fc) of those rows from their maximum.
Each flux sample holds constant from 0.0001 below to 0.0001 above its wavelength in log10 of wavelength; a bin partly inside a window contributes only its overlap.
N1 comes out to 0.4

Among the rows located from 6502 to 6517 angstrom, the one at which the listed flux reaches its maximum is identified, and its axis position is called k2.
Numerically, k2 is 6503.46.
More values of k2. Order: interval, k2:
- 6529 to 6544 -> 6539.50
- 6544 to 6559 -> 6548.54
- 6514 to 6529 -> 6524.46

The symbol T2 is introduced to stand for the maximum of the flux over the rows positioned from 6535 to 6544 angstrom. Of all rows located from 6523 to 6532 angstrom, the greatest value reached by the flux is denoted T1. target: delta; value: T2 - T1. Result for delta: 0.2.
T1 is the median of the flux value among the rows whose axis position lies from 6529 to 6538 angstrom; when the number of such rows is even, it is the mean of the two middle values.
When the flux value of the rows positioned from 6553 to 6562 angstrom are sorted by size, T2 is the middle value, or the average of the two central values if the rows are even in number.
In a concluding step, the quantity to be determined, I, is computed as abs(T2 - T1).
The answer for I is 0.32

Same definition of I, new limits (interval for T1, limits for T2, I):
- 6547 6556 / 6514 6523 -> 0.19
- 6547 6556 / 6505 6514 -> 0.09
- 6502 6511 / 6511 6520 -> 0.14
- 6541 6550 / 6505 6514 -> 0.01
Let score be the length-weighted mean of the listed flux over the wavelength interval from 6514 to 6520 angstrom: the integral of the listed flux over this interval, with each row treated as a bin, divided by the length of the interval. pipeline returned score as 2.95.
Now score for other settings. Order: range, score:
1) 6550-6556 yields 3.08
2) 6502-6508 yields 3.09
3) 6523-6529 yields 3.03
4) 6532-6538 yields 2.91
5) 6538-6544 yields 3.03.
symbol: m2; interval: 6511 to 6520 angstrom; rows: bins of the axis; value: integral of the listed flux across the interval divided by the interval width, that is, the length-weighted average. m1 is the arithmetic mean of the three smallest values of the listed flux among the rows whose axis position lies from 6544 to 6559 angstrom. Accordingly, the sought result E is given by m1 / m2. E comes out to 1.03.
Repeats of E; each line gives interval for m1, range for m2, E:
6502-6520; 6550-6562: 0.93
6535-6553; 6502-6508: 0.95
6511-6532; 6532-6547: 0.99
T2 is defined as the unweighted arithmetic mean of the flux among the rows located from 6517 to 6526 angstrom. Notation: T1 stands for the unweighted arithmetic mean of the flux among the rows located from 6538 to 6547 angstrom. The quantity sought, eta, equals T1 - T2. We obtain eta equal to 0.0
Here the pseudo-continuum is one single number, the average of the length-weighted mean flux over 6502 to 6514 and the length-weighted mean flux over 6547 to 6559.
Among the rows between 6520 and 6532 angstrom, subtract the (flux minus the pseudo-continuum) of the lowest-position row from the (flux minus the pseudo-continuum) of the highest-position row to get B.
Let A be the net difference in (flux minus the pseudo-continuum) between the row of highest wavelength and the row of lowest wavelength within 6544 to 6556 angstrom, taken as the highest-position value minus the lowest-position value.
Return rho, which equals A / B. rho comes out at 2.3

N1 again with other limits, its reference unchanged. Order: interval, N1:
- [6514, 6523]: 0.0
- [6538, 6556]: 0.4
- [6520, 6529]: 0.1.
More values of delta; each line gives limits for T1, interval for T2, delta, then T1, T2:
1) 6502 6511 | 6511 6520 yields -0.1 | 3.127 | 3.059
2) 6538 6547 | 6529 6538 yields -0.3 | 3.239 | 2.931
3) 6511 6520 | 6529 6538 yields -0.1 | 3.059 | 2.931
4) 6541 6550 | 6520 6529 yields -0.2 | 3.275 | 3.055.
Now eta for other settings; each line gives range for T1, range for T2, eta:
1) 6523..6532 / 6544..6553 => -0.2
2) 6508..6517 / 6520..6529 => 0.0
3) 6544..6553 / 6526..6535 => 0.2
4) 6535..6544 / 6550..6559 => -0.1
